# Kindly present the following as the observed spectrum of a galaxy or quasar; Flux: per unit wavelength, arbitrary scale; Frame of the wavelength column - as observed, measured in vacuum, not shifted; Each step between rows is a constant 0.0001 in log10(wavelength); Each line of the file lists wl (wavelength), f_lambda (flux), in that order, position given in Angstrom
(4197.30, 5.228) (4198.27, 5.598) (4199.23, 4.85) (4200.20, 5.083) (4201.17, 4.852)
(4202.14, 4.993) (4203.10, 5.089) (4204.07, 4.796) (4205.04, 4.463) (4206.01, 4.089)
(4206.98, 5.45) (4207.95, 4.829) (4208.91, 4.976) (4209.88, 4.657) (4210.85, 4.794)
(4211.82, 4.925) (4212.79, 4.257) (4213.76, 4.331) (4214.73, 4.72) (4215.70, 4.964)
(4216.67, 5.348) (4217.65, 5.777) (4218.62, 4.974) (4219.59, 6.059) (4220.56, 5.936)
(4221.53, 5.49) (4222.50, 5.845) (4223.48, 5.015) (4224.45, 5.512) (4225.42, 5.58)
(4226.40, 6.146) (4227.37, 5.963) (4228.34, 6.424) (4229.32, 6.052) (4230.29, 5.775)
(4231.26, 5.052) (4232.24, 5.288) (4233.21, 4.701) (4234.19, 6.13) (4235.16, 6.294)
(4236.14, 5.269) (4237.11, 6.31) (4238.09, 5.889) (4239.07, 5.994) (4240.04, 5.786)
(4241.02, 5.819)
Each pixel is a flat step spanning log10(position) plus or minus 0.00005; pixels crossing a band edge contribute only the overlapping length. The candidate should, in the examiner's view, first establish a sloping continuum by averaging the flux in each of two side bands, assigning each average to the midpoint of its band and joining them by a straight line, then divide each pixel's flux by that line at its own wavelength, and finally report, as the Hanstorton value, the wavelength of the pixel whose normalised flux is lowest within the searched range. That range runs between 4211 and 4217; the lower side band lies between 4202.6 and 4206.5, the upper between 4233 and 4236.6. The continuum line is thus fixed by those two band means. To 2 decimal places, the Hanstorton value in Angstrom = 4212.79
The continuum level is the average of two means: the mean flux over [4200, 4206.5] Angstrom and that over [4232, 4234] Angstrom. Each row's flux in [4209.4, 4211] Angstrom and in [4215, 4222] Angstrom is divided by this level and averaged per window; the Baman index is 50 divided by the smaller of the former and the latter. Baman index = 52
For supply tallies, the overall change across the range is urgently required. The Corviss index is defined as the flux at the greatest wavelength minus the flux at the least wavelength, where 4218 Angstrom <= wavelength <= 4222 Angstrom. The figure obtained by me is 0.52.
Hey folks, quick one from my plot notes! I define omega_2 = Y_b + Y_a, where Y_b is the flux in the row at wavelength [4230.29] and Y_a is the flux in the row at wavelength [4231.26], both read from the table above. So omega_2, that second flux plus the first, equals 10.8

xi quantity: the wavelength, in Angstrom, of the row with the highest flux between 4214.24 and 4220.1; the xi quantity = 4219.59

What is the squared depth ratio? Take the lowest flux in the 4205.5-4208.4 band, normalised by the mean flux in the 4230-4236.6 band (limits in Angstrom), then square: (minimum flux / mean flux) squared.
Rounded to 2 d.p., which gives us 0.55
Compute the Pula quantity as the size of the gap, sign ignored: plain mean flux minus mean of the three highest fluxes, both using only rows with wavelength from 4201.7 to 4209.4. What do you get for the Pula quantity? 0.34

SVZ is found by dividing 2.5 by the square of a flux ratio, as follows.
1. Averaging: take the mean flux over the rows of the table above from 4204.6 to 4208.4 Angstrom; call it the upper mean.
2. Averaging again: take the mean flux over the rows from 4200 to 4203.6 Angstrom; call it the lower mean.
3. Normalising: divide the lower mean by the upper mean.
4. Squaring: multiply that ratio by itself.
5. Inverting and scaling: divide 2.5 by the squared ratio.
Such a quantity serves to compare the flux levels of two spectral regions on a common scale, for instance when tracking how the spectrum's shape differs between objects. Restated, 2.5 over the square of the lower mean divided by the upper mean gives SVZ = 2.2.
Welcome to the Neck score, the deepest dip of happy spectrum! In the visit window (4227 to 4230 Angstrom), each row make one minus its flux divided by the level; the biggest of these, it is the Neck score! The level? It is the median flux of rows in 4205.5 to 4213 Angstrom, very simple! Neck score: -0.24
